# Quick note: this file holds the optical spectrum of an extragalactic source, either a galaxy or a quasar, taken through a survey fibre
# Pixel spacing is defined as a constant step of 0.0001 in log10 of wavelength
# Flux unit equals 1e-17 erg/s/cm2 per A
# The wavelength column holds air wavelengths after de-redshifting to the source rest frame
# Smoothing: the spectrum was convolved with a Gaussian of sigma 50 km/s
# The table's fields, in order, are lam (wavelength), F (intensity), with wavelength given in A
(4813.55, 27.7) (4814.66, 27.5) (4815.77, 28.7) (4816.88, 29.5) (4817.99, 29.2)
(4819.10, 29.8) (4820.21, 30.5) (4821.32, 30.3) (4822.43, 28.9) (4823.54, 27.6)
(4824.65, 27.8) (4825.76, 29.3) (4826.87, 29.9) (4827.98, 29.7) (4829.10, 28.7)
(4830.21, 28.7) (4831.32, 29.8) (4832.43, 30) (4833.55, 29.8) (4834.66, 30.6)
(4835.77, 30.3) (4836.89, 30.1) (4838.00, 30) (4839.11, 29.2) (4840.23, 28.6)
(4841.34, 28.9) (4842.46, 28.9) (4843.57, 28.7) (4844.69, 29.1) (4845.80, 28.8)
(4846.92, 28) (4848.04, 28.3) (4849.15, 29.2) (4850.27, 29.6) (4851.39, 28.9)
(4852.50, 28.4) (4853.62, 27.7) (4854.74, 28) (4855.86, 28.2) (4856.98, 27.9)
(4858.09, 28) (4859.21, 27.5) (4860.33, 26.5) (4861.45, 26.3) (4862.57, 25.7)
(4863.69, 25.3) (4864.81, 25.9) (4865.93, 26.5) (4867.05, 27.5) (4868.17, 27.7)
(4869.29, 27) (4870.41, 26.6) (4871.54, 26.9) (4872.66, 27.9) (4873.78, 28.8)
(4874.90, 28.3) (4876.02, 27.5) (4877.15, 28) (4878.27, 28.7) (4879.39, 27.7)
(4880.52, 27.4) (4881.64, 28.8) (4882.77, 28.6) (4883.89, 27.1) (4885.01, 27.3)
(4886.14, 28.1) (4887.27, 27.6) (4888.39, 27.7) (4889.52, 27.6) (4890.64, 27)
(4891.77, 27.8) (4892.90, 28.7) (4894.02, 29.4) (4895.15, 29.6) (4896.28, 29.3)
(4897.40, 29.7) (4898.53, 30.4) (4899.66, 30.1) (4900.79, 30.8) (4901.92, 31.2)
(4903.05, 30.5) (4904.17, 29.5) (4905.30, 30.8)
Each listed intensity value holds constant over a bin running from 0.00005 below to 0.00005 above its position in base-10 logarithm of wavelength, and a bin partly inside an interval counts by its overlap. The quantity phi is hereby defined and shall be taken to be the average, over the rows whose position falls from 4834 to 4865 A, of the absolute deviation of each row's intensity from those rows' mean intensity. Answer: 1.05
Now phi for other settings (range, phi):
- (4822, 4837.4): 0.75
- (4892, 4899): 0.38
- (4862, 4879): 0.89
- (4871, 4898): 0.70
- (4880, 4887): 0.62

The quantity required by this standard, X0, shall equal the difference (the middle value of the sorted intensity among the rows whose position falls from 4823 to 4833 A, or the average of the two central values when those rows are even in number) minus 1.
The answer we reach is 28.3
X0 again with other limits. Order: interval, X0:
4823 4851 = 28.2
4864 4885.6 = 26.5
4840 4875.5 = 27.0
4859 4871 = 25.5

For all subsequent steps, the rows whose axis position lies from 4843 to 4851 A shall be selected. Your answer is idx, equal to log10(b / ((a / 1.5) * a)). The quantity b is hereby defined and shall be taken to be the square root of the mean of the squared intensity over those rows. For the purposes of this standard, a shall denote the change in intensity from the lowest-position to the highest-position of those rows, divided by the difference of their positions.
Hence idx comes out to 3.38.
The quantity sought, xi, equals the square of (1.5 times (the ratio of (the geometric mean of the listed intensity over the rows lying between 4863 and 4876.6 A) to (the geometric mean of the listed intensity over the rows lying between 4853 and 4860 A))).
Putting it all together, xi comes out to 2.13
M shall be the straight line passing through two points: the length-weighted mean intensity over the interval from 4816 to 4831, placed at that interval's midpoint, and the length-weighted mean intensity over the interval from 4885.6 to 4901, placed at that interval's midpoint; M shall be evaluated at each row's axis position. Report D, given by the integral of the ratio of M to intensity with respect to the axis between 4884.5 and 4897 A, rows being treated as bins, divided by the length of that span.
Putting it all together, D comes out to 1.02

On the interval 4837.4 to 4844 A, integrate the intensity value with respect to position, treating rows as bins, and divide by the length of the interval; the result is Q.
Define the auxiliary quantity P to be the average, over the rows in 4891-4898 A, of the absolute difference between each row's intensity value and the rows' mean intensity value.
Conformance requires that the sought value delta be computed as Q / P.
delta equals 52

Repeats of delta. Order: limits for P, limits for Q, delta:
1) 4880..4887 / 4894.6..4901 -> 49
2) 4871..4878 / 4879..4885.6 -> 60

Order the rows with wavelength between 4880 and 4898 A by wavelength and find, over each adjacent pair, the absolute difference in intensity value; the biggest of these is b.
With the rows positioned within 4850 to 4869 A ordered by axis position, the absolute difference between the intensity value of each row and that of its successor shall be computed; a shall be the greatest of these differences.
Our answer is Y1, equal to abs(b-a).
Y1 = 0.50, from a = 1.00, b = 1.5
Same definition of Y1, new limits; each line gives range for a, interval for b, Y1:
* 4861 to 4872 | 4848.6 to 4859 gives 0.30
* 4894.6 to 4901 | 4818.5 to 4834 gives 0.80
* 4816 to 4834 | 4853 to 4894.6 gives 0.00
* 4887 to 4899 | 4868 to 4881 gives 0.10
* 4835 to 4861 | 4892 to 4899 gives 0.30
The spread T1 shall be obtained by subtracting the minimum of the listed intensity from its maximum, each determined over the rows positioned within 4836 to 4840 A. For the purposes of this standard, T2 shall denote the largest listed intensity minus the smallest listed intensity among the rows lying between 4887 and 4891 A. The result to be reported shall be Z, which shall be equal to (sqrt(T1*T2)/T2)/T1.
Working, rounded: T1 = 0.9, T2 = 0.7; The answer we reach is 1.26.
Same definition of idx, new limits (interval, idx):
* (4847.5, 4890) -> 5.16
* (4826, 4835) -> 3.74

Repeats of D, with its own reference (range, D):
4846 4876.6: 1.05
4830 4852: 1.00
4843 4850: 1.01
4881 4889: 1.03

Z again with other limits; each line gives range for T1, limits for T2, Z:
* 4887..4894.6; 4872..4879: 0.57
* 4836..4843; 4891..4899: 0.51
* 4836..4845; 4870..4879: 0.55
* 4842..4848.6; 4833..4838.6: 1.07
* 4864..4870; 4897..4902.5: 0.61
